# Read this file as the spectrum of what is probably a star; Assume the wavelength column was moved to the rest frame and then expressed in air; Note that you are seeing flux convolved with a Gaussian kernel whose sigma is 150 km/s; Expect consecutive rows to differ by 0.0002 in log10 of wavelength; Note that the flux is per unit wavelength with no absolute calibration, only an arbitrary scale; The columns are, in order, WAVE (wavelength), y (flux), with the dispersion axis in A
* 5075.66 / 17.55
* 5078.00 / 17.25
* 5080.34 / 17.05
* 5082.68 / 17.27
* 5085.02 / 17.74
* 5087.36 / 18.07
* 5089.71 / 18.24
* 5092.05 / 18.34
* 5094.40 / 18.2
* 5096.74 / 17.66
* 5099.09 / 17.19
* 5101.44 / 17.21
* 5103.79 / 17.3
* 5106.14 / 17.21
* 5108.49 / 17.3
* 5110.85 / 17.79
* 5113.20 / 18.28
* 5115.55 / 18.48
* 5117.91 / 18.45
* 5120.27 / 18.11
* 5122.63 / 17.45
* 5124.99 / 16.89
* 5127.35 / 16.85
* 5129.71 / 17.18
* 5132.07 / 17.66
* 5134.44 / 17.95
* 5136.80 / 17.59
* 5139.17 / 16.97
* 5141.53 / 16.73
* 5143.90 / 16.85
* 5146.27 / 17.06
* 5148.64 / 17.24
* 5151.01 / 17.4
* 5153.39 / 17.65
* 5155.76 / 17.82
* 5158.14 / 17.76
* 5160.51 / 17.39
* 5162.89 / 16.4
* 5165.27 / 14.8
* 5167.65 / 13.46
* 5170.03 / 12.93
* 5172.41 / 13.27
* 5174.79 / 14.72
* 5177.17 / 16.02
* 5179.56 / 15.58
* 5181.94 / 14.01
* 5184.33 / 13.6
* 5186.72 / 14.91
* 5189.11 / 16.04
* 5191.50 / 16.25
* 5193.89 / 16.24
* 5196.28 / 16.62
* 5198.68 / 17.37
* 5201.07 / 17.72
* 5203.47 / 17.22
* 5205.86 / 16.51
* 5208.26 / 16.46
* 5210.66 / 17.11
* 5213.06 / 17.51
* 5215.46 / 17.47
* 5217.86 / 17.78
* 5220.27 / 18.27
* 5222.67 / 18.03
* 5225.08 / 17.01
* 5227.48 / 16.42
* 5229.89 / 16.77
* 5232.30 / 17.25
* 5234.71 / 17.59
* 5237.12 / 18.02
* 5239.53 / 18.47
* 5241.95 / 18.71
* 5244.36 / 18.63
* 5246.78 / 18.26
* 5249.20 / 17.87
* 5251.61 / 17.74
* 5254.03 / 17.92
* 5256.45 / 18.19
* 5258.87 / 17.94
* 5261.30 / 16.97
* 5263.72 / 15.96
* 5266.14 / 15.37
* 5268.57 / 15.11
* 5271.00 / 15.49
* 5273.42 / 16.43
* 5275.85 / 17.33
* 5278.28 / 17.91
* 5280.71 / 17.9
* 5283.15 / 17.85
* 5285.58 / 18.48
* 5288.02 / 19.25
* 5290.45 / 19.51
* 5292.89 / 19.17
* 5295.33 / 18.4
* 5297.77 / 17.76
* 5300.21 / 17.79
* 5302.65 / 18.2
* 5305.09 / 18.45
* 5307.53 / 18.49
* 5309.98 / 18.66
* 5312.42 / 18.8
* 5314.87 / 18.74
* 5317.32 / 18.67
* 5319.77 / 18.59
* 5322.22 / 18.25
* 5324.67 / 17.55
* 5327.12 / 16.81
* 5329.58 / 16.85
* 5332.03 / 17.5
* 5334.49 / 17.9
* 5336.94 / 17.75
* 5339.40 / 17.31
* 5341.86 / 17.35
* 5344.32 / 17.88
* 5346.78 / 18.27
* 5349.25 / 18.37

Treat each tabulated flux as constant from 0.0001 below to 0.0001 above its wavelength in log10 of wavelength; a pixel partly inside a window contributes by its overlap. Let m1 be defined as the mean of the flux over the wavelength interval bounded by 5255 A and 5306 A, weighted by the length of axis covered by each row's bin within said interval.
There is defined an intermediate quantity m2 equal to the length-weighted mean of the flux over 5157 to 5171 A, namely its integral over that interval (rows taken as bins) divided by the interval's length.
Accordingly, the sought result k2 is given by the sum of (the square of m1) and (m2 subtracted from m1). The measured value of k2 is 312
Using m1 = 17.59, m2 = 15.5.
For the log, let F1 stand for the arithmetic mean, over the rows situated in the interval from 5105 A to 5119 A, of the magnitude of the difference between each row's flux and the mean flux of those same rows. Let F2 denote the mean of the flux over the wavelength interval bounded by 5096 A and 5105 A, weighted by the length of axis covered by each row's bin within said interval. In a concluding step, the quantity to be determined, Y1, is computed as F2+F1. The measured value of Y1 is 17.8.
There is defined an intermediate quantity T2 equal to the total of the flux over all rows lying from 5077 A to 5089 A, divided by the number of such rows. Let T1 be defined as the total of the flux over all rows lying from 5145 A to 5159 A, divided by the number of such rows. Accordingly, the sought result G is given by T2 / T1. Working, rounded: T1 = 17.5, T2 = 17.5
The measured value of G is 1.00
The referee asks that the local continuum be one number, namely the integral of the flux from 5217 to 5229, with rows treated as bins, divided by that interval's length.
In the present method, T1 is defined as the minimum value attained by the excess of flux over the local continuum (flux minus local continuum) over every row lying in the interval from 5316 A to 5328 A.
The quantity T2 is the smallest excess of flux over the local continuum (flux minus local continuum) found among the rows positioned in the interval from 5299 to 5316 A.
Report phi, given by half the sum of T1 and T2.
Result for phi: -0.17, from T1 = -0.66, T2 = 0.3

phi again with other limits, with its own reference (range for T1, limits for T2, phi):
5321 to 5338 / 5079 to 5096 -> -0.54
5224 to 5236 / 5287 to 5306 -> -0.38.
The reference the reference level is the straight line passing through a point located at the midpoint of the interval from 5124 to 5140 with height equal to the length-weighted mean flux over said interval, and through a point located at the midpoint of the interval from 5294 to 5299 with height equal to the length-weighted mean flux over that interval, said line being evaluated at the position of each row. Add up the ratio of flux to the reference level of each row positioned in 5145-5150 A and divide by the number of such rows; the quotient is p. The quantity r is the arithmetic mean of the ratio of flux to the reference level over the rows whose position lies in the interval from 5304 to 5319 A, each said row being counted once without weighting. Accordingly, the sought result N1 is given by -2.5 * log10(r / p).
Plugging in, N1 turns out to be -0.043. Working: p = 0.99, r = 1.03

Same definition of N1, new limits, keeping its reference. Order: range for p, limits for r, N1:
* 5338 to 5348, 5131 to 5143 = -0.040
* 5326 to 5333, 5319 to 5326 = -0.069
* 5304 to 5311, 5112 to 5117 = -0.047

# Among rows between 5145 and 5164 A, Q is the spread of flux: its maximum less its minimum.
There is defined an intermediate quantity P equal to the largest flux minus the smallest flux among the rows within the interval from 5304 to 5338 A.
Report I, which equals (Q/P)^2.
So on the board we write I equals 0.5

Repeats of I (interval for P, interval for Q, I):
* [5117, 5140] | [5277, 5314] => 1.2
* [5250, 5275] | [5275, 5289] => 0.4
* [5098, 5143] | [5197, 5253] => 1.7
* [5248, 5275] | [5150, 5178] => 2.5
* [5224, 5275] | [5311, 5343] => 0.3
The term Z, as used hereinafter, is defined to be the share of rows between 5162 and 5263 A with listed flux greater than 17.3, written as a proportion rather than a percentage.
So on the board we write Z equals 0.4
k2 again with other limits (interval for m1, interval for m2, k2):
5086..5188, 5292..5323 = 280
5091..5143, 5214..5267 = 309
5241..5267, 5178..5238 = 311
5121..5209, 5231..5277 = 266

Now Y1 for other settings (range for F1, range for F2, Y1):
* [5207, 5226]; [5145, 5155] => 17.8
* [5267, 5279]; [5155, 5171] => 16.7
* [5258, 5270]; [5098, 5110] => 18.2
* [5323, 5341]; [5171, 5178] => 14.9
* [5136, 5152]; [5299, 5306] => 18.4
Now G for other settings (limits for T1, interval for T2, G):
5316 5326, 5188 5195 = 0.89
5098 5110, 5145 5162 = 1.01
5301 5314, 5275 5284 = 0.96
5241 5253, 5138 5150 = 0.93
